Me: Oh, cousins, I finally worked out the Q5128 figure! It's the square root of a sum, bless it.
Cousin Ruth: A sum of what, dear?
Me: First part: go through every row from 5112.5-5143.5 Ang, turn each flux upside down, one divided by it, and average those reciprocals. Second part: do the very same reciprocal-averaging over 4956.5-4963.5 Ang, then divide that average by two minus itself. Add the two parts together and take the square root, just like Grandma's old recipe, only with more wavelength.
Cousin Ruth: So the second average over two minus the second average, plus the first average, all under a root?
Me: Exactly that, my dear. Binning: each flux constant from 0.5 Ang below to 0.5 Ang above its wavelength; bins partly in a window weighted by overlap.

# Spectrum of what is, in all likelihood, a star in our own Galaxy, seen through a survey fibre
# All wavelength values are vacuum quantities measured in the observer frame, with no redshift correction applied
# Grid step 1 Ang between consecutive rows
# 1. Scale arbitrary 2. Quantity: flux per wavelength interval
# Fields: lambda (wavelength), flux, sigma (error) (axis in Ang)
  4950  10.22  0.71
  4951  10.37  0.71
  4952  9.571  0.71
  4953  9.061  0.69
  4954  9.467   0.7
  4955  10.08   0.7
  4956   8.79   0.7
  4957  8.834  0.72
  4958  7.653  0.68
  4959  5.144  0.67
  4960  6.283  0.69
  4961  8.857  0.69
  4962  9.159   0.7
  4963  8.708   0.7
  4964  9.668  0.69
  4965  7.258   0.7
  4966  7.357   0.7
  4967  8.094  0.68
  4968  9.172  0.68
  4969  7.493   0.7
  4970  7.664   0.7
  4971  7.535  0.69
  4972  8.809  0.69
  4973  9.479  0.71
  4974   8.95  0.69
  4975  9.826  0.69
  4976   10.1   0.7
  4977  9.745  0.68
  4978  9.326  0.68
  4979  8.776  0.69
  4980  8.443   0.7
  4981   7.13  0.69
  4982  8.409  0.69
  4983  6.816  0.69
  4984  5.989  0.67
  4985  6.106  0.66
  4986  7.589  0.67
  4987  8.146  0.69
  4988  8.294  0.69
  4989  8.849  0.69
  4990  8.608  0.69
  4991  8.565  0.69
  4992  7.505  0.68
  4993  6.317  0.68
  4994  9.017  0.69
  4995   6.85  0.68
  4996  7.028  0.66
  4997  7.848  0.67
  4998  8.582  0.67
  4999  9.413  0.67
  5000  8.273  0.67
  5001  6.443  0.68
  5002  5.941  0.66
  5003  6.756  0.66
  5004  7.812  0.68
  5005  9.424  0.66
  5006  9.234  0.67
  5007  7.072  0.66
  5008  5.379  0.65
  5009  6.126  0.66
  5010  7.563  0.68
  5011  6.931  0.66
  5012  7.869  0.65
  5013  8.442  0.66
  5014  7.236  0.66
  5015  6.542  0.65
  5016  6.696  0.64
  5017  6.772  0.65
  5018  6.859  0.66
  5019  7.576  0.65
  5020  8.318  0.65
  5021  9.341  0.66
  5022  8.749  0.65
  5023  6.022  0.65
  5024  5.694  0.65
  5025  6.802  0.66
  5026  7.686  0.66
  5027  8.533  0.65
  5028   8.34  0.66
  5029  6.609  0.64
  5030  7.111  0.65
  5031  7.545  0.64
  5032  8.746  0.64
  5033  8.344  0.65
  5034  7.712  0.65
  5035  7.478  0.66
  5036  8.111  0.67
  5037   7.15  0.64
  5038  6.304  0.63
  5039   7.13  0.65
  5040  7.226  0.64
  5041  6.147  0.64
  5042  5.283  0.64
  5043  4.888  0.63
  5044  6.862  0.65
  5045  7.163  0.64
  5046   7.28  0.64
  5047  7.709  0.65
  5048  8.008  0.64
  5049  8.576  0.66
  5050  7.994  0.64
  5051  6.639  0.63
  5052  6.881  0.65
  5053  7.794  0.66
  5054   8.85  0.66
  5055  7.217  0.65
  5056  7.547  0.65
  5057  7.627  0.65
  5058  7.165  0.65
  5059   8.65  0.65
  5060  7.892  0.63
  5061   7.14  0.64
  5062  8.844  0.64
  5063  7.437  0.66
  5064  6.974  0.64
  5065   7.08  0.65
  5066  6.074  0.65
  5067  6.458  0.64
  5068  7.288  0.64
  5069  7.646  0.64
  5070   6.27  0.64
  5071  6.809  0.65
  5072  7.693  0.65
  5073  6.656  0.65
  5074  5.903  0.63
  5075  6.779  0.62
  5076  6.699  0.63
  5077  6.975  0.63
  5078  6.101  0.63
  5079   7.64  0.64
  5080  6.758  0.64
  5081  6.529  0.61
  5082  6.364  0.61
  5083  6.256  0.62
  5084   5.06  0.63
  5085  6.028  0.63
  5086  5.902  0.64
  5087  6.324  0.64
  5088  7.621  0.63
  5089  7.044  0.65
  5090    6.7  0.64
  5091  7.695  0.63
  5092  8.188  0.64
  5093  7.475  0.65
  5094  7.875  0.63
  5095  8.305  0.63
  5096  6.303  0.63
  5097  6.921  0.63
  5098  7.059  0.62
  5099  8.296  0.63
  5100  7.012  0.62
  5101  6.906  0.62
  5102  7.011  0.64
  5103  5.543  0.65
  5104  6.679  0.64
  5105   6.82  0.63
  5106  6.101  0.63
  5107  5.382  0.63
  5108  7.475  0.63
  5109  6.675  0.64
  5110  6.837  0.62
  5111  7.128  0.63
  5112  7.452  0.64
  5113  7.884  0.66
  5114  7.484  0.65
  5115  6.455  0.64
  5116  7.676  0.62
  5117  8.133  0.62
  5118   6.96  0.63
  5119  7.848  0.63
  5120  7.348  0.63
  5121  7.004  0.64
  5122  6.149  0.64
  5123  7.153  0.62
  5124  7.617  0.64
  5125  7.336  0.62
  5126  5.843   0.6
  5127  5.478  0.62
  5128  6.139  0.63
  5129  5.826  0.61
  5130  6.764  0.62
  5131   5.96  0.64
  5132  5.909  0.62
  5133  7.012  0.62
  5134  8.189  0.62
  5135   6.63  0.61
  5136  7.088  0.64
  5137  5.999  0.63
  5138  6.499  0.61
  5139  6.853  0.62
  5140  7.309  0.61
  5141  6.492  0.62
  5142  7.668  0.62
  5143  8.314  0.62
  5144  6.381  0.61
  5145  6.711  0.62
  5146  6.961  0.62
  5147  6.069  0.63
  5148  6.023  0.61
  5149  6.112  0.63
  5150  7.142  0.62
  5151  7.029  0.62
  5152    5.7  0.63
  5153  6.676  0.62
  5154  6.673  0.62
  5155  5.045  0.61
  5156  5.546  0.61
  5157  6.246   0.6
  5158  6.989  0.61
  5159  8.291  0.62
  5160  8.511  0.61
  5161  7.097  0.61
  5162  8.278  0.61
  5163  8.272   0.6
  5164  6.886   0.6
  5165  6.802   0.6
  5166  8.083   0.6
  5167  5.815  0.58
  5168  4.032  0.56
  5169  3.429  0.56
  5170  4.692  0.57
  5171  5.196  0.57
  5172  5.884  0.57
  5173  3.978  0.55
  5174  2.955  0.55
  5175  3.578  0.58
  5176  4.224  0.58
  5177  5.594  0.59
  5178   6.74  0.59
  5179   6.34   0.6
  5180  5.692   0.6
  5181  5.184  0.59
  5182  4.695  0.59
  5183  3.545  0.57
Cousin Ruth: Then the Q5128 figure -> 0.466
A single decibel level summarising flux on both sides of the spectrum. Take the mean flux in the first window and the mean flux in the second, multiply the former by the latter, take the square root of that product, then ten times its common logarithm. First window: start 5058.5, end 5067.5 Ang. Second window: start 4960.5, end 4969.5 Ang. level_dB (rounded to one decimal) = 9.0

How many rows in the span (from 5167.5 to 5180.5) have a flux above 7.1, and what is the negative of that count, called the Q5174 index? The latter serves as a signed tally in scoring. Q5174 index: 0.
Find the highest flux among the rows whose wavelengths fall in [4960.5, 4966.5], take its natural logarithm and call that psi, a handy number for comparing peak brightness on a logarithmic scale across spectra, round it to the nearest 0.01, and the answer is 2.27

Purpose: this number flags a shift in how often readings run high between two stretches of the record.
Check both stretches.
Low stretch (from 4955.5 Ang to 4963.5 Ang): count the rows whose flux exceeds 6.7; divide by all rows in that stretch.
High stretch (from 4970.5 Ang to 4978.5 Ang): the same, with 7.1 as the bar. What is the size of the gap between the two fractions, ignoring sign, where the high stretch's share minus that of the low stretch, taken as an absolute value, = 0.25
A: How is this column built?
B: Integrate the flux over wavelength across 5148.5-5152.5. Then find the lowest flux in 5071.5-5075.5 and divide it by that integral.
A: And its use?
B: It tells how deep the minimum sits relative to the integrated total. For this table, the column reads 0.227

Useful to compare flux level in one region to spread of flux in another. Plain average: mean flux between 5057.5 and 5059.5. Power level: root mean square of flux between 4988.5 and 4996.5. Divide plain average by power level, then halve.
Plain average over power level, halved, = 0.50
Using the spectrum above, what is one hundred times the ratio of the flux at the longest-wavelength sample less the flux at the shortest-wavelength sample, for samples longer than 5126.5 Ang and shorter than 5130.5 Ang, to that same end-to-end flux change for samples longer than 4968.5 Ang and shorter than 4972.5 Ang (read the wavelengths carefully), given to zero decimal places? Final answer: 98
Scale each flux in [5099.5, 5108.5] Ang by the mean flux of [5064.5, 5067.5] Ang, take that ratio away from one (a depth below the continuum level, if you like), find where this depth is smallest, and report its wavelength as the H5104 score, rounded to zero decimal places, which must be 5108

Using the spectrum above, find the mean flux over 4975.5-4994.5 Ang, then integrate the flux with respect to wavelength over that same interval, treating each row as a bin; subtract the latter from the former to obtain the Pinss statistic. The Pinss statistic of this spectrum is -146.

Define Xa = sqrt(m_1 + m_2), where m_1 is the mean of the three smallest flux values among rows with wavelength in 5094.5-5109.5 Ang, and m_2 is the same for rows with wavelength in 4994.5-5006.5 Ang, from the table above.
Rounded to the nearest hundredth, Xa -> 3.47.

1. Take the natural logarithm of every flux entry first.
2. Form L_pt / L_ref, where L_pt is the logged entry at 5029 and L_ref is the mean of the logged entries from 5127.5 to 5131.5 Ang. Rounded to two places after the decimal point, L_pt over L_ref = 1.04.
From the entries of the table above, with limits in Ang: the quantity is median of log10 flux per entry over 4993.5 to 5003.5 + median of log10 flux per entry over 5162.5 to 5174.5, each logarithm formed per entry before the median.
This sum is 1.61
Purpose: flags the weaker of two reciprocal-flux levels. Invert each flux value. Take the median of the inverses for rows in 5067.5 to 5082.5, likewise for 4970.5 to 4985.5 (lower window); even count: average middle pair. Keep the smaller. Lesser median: 0.114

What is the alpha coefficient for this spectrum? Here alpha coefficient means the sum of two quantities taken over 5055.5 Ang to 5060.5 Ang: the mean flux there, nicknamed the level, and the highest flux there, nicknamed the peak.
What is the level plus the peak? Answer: 16.4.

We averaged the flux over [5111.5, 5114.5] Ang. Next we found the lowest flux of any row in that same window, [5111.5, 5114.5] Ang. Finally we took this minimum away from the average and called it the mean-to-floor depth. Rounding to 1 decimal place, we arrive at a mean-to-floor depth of 0.2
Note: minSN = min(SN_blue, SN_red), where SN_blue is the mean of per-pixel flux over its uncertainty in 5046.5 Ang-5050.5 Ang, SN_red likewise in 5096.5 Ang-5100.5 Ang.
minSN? 11.7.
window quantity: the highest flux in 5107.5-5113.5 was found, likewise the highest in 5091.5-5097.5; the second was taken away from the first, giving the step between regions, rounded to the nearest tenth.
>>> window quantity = -0.4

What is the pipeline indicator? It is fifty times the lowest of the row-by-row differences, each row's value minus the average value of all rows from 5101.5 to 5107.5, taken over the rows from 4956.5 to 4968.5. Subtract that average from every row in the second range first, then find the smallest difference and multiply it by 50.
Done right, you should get -56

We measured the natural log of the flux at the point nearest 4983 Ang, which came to 1.92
